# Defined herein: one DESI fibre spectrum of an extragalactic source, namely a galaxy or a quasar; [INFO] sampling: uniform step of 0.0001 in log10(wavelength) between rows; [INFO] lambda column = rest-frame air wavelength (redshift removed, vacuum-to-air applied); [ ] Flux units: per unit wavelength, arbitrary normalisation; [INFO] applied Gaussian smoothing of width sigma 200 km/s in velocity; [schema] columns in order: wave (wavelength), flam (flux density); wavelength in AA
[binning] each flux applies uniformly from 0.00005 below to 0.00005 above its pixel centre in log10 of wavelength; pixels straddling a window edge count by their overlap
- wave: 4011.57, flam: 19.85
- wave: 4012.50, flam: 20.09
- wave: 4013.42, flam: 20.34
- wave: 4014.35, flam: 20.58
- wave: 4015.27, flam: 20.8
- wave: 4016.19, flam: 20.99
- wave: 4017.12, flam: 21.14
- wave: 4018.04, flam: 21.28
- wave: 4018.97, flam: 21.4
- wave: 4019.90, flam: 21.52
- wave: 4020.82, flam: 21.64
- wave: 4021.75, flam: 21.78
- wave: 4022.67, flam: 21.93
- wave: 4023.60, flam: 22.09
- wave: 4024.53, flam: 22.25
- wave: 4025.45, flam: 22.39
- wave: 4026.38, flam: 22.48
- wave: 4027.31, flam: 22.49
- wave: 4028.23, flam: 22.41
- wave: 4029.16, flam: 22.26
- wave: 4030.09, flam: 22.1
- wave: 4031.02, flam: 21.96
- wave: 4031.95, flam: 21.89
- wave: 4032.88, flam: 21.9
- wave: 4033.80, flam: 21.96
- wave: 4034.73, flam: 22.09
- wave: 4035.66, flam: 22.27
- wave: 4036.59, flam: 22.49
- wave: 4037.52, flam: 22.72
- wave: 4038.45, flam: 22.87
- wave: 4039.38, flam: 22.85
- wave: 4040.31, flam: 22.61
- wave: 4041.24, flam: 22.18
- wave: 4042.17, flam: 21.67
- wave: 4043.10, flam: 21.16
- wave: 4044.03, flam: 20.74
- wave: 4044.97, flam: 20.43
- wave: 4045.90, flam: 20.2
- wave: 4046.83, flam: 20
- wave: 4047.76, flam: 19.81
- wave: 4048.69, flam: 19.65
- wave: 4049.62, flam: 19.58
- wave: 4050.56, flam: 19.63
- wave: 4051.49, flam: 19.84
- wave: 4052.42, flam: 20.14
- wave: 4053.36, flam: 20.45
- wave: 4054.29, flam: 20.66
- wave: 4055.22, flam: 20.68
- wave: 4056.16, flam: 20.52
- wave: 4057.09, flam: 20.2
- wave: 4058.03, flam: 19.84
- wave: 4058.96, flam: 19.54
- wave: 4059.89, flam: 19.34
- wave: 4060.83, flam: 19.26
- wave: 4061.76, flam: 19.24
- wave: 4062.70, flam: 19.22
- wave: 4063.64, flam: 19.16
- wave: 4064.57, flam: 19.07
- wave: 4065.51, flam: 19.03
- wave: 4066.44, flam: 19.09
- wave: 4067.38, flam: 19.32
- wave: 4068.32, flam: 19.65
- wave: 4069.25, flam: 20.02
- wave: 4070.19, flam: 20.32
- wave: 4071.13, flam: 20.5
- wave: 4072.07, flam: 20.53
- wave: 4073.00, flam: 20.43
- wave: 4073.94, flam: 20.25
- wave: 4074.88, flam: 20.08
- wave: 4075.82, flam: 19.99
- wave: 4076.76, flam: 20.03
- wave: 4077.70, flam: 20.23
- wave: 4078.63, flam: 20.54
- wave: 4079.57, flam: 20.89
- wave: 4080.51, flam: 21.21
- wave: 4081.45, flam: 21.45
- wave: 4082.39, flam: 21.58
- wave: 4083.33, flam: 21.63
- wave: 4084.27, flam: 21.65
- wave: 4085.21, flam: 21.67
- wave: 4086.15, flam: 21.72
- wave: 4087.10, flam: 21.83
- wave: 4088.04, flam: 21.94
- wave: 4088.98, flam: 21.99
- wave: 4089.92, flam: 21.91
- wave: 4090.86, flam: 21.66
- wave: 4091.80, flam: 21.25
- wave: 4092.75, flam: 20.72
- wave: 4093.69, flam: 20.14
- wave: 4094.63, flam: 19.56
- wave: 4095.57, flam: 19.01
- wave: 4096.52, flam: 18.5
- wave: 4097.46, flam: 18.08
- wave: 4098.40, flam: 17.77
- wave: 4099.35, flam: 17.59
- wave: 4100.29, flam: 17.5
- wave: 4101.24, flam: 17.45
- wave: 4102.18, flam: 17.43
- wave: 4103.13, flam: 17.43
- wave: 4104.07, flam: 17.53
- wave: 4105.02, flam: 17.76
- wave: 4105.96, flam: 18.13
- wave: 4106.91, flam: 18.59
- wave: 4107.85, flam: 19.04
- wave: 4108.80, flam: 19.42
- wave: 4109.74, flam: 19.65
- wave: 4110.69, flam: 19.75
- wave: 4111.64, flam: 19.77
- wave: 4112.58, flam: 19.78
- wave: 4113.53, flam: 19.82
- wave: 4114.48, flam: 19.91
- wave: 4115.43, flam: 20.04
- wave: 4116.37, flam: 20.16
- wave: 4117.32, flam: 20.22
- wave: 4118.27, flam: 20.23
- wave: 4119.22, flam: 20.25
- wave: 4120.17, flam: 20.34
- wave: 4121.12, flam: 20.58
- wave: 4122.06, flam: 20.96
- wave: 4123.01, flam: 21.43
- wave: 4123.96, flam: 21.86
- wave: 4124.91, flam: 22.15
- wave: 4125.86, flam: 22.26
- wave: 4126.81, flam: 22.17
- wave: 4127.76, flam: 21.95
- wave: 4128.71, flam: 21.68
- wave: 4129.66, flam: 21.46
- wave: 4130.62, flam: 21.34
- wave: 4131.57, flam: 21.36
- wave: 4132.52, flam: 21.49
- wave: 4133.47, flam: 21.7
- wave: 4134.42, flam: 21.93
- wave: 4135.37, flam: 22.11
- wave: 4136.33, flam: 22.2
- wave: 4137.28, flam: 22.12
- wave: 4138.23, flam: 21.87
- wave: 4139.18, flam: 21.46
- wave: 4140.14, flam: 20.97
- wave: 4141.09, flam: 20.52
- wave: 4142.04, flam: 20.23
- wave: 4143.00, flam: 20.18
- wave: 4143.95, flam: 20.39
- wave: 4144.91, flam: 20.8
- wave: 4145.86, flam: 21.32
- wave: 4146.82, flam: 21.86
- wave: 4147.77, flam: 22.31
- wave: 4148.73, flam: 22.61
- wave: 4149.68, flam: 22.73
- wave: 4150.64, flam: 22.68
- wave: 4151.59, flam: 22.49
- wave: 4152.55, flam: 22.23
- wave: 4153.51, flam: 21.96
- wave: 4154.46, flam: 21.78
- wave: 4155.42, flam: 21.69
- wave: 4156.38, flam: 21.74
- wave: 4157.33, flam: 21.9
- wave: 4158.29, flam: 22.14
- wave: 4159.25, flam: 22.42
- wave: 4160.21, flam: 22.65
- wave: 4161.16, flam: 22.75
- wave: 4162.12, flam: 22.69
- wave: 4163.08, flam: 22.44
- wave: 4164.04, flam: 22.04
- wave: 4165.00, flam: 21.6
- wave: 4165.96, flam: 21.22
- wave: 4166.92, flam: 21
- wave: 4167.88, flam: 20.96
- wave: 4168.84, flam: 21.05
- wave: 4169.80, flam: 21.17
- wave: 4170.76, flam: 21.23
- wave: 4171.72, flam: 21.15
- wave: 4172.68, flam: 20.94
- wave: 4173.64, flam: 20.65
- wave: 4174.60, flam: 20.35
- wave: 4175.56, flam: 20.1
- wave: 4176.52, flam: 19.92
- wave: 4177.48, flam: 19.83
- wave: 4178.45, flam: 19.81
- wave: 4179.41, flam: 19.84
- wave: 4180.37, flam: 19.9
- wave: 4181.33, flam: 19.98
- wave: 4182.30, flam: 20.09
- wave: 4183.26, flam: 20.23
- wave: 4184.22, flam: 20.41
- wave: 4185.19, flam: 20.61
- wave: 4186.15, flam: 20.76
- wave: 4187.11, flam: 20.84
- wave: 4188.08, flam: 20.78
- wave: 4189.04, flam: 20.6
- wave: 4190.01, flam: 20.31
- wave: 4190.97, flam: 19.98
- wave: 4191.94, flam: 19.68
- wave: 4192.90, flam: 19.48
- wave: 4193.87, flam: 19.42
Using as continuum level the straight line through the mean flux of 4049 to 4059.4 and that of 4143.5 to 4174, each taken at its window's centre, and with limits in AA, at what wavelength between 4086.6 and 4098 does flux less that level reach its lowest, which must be 4097.46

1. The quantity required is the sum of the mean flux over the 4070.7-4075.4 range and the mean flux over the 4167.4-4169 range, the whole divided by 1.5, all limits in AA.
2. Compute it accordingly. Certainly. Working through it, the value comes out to 27.6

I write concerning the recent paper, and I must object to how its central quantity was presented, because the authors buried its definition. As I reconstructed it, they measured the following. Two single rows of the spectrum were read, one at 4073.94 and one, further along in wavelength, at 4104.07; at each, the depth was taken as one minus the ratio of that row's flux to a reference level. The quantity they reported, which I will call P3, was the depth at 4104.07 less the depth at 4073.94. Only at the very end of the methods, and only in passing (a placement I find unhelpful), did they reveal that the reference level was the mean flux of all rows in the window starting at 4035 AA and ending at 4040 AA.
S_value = 0.120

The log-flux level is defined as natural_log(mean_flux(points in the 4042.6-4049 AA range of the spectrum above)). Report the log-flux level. 3.01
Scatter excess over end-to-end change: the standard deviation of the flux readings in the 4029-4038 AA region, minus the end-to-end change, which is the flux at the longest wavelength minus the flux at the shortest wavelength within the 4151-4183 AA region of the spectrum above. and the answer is 2.7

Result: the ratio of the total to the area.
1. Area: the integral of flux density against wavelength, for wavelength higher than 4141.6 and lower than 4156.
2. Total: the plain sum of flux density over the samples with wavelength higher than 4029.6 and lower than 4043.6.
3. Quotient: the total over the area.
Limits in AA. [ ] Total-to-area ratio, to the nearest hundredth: 1.07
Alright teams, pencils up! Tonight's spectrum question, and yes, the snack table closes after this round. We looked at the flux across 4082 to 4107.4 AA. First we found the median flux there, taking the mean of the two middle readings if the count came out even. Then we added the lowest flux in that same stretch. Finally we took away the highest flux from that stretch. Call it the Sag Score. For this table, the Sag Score 15.0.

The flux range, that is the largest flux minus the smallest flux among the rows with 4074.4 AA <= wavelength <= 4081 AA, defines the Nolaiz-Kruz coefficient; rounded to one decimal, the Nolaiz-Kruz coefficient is 1.2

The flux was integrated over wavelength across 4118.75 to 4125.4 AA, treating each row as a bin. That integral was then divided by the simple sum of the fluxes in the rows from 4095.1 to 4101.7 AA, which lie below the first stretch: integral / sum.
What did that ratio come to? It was 1.11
